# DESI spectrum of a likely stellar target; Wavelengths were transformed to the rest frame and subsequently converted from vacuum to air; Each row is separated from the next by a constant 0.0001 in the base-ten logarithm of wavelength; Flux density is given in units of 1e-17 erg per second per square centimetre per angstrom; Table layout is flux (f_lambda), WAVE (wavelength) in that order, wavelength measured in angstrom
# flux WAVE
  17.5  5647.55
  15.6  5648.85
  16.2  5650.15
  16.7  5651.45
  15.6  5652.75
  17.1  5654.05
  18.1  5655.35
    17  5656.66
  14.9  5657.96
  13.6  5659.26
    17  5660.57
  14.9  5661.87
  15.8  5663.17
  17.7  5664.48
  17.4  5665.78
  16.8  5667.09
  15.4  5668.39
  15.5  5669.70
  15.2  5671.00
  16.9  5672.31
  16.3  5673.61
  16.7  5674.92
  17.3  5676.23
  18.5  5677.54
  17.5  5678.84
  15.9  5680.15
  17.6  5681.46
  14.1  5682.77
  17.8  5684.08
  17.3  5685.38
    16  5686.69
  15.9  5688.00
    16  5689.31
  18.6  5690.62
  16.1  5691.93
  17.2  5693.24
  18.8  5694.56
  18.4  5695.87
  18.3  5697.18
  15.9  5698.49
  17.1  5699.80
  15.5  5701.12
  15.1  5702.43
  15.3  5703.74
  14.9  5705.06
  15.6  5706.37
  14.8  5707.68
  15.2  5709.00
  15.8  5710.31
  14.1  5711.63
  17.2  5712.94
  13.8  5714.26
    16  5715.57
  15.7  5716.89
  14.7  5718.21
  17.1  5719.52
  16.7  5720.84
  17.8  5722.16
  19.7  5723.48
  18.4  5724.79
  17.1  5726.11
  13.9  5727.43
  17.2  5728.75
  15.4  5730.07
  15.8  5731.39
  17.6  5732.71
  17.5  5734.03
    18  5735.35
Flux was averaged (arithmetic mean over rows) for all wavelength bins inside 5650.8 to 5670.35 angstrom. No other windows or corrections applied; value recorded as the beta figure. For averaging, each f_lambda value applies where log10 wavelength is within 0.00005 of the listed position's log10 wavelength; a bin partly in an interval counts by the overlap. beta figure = 16.23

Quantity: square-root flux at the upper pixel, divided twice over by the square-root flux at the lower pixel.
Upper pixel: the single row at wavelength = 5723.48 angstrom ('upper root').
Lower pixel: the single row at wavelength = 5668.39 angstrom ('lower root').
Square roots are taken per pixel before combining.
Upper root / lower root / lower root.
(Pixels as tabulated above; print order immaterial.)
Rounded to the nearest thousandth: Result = 0.288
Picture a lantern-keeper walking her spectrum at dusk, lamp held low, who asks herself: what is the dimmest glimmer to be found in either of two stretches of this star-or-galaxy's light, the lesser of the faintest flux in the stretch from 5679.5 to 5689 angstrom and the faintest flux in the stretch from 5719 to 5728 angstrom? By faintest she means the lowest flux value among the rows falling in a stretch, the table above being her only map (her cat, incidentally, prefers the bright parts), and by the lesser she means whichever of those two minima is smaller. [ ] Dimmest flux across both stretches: 13.9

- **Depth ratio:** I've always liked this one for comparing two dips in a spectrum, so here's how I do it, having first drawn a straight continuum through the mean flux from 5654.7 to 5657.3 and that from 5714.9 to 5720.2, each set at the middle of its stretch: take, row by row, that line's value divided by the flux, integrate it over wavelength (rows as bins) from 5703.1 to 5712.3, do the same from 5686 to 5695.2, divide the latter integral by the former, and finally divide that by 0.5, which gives 1.8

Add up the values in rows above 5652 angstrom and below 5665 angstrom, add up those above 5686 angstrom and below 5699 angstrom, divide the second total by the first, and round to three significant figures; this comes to 1.06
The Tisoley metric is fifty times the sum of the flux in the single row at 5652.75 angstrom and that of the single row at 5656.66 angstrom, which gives 1630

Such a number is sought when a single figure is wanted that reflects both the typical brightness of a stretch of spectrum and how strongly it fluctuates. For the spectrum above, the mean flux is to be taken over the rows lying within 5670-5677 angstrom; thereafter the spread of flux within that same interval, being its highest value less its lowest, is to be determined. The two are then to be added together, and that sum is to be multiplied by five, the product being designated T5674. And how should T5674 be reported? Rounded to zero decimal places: 93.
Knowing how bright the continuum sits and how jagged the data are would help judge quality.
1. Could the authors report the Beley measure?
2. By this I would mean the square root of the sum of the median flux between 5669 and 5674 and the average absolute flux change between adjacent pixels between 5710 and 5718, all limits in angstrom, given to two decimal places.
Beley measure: 4.25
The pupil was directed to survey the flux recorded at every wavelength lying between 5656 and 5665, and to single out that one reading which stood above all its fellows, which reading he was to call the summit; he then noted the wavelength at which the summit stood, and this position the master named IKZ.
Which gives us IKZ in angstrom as 5664.48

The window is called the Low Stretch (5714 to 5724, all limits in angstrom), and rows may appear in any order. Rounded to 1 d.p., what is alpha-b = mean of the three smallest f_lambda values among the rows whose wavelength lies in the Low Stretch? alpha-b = 14.7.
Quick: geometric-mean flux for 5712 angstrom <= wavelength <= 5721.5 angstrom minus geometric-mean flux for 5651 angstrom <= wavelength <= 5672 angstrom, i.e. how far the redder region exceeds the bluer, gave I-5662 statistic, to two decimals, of -0.28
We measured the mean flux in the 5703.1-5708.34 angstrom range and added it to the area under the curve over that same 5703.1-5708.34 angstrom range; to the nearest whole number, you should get 95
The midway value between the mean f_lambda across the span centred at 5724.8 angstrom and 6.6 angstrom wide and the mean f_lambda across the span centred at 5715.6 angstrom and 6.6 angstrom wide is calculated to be 16.4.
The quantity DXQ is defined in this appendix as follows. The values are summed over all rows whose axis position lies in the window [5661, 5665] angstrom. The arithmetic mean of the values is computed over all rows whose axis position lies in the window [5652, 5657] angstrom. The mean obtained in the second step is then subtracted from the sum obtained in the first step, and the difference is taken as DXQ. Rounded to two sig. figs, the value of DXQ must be 31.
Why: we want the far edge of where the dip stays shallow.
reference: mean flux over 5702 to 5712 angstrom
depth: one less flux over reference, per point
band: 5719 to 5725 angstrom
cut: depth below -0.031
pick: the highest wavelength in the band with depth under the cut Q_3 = 5724.79 angstrom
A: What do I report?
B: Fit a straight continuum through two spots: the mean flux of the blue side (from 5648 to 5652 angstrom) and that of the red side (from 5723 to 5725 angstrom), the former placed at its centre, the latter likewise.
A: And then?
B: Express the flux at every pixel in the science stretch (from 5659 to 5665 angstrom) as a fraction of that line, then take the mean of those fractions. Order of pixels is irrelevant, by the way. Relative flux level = 0.95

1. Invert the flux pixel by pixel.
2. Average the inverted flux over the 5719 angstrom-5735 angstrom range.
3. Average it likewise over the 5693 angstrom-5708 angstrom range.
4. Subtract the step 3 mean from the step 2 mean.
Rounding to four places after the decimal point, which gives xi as -0.0022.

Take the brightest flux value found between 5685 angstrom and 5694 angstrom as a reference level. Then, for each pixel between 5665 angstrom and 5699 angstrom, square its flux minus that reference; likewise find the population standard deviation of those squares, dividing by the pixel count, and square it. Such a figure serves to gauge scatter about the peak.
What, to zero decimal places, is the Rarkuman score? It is 22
